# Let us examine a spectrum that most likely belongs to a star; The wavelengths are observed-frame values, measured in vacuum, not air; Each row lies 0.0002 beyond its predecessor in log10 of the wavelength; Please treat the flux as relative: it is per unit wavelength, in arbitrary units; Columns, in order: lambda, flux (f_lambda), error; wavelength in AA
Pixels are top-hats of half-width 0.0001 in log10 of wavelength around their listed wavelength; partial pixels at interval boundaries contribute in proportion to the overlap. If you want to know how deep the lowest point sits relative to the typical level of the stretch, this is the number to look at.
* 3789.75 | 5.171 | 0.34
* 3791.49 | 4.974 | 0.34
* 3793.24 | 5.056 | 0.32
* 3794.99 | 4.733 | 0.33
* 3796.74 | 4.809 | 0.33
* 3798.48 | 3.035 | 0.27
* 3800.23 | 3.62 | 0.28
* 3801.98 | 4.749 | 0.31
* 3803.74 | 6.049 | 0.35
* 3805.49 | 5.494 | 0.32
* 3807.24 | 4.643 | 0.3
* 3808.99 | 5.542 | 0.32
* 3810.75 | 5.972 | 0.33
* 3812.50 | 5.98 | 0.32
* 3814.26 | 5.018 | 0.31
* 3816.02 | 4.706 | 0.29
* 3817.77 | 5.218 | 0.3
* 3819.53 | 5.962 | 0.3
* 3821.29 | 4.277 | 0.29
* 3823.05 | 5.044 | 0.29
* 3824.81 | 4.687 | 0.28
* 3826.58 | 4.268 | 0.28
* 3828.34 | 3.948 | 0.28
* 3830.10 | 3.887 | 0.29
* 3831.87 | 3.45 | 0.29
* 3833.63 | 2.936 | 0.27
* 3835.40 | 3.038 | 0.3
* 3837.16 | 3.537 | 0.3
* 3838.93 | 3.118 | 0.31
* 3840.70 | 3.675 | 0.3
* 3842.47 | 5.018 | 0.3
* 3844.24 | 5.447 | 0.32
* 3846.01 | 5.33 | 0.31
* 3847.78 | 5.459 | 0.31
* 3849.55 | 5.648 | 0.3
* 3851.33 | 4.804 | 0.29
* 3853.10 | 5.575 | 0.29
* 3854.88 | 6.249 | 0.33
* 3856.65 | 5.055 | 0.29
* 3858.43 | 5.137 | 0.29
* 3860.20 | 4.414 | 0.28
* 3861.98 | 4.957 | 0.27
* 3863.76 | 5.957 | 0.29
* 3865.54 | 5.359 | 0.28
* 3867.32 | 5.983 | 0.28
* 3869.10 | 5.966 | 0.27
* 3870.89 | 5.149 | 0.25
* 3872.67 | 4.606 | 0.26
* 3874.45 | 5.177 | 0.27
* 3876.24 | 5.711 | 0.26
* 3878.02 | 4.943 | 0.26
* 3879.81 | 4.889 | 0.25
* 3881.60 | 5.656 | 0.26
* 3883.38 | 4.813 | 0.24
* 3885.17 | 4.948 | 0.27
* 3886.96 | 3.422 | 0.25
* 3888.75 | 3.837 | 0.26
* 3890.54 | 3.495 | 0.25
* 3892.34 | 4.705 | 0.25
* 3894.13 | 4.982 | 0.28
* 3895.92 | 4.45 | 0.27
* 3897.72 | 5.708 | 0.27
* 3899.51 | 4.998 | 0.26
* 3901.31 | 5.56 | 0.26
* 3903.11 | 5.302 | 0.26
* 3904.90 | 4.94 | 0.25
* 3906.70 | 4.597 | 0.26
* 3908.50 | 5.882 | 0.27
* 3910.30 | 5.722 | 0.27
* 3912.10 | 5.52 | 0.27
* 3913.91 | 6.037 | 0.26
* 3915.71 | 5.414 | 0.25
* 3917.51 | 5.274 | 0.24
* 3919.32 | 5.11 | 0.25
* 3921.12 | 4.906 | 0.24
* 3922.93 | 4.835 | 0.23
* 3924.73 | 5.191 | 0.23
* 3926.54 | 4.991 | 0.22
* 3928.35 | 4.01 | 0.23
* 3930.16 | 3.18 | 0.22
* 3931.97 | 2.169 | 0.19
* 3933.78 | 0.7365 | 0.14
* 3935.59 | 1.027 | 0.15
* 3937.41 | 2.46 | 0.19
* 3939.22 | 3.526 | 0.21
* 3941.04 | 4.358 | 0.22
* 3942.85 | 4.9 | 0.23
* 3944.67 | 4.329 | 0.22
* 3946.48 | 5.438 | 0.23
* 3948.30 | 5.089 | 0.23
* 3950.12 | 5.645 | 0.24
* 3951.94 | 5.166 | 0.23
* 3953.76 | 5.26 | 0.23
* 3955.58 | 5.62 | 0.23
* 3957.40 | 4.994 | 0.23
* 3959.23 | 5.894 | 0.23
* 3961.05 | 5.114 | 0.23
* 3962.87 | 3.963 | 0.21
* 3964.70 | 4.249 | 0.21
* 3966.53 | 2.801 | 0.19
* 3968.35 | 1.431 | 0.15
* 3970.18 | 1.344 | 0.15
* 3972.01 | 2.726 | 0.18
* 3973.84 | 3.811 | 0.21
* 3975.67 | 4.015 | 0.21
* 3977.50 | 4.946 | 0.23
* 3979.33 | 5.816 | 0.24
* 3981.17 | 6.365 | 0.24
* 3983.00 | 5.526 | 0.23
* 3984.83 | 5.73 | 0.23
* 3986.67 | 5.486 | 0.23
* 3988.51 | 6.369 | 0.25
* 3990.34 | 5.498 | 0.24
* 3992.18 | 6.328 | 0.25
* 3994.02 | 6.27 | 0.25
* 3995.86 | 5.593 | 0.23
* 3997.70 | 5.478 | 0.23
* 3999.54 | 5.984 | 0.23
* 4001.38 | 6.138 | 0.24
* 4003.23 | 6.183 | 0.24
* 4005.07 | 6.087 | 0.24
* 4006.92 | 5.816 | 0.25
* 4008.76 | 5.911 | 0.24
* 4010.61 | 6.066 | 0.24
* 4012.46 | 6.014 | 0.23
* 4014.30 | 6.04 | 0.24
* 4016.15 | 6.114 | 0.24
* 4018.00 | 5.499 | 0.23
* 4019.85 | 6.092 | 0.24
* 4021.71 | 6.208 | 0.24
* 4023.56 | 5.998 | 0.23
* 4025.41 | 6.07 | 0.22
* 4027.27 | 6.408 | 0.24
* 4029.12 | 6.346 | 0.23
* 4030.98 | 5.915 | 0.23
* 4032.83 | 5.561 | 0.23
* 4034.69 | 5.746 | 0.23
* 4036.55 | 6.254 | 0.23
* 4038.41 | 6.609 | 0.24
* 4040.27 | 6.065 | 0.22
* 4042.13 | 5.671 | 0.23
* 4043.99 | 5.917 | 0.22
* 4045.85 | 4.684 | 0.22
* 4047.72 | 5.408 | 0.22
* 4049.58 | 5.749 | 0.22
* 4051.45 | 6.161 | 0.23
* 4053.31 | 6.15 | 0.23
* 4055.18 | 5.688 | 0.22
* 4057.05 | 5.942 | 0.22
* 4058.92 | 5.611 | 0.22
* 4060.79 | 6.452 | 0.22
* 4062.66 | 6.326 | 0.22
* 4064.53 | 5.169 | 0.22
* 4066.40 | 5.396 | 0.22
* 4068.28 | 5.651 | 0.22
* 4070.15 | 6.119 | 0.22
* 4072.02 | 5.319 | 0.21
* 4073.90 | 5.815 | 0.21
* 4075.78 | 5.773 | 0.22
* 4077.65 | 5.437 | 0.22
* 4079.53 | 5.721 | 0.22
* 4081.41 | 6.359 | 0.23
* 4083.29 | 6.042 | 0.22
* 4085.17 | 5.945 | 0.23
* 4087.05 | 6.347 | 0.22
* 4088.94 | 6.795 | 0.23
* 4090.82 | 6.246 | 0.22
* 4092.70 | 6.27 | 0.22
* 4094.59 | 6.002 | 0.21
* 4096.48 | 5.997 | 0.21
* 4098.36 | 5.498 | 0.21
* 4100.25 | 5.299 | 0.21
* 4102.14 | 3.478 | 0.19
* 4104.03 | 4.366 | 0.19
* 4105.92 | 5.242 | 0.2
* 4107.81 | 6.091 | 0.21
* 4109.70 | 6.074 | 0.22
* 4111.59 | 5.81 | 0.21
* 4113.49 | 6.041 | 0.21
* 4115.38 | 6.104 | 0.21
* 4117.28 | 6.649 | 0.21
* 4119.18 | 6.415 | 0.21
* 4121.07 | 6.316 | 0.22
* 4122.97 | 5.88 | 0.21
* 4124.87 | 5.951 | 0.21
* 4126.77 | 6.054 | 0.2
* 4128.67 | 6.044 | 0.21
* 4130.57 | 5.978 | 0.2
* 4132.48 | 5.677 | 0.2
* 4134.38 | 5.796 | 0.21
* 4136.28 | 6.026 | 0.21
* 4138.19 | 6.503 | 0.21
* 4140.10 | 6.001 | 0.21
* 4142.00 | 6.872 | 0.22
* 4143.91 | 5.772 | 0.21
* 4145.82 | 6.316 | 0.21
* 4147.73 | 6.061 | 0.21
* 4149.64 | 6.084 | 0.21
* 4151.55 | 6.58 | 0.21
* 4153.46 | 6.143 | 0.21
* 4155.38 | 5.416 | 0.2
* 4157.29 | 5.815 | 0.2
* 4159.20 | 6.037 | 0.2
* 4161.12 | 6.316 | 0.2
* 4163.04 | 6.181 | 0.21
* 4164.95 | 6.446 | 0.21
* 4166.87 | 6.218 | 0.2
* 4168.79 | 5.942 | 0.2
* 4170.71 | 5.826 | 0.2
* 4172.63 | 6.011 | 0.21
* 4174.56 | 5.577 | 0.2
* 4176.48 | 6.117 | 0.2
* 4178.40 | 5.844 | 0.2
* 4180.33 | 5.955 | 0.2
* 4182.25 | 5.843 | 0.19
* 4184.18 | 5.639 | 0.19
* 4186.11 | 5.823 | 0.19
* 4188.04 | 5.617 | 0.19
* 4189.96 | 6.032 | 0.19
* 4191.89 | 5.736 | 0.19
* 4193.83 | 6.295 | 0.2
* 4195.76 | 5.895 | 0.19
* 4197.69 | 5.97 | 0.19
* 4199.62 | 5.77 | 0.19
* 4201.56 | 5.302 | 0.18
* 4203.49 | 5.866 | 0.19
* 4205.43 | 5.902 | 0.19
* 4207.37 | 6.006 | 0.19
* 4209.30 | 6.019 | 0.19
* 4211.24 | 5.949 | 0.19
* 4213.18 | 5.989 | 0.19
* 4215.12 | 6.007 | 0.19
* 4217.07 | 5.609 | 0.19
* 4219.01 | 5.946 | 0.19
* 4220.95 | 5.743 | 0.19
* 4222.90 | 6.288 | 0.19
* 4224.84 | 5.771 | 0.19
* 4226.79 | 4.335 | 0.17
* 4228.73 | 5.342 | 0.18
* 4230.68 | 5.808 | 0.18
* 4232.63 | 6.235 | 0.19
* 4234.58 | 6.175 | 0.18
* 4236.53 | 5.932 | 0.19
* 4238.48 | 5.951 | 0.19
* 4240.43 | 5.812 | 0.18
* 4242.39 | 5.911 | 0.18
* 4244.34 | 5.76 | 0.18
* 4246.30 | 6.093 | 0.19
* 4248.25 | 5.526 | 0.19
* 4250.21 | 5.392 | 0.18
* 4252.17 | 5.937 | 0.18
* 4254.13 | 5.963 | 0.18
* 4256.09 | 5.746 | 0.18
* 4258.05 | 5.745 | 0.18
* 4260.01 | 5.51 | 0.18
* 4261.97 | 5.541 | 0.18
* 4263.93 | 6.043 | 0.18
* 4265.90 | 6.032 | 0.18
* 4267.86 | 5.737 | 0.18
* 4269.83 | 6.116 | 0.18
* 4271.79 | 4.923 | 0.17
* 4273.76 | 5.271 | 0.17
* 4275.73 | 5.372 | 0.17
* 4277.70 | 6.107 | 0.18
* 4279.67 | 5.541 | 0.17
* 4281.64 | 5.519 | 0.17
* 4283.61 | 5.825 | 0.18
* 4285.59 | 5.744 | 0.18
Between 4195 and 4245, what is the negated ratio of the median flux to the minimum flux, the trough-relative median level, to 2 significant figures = -1.4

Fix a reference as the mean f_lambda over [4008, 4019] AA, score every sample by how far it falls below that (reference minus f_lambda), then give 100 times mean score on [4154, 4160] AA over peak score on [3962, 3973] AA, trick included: 4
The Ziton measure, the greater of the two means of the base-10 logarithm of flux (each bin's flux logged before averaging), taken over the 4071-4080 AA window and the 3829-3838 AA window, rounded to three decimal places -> 0.749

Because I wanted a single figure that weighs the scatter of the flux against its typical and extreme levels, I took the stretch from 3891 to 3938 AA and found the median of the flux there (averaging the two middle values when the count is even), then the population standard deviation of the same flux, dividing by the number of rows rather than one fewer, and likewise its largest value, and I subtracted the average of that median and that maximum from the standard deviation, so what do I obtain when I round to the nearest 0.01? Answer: -4.11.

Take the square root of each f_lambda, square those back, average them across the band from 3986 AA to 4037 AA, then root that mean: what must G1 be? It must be 2.446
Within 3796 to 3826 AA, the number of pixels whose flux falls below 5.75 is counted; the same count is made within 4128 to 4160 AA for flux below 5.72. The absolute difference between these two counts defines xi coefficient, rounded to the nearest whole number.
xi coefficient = 11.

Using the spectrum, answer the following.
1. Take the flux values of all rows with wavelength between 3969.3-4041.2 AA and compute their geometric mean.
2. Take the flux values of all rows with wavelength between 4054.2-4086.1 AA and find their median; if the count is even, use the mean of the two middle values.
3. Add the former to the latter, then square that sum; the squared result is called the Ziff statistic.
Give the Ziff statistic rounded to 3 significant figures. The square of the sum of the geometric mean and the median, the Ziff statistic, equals 127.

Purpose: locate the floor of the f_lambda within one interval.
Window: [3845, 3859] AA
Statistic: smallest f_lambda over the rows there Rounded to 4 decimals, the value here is 4.8040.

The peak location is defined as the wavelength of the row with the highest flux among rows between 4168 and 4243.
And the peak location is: 4193.83 AA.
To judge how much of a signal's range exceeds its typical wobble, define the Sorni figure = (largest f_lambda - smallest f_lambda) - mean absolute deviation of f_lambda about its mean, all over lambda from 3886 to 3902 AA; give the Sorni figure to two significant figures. 1.6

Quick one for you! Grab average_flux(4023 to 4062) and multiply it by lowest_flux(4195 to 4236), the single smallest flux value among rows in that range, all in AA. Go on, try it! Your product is 25.7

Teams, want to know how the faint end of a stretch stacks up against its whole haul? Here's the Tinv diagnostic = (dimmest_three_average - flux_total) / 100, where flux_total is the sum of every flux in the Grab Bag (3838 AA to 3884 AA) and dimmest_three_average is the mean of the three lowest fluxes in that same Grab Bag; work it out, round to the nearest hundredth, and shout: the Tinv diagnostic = -1.30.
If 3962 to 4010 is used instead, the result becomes -1.28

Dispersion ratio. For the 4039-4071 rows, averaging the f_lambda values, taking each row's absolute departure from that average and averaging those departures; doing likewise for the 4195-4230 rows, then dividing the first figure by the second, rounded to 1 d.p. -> 1.3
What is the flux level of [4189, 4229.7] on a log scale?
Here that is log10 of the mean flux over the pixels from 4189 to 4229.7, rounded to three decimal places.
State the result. 0.763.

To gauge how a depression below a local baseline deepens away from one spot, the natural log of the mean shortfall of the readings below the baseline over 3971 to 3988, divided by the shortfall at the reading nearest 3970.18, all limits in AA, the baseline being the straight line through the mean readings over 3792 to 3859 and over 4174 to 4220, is -2.7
